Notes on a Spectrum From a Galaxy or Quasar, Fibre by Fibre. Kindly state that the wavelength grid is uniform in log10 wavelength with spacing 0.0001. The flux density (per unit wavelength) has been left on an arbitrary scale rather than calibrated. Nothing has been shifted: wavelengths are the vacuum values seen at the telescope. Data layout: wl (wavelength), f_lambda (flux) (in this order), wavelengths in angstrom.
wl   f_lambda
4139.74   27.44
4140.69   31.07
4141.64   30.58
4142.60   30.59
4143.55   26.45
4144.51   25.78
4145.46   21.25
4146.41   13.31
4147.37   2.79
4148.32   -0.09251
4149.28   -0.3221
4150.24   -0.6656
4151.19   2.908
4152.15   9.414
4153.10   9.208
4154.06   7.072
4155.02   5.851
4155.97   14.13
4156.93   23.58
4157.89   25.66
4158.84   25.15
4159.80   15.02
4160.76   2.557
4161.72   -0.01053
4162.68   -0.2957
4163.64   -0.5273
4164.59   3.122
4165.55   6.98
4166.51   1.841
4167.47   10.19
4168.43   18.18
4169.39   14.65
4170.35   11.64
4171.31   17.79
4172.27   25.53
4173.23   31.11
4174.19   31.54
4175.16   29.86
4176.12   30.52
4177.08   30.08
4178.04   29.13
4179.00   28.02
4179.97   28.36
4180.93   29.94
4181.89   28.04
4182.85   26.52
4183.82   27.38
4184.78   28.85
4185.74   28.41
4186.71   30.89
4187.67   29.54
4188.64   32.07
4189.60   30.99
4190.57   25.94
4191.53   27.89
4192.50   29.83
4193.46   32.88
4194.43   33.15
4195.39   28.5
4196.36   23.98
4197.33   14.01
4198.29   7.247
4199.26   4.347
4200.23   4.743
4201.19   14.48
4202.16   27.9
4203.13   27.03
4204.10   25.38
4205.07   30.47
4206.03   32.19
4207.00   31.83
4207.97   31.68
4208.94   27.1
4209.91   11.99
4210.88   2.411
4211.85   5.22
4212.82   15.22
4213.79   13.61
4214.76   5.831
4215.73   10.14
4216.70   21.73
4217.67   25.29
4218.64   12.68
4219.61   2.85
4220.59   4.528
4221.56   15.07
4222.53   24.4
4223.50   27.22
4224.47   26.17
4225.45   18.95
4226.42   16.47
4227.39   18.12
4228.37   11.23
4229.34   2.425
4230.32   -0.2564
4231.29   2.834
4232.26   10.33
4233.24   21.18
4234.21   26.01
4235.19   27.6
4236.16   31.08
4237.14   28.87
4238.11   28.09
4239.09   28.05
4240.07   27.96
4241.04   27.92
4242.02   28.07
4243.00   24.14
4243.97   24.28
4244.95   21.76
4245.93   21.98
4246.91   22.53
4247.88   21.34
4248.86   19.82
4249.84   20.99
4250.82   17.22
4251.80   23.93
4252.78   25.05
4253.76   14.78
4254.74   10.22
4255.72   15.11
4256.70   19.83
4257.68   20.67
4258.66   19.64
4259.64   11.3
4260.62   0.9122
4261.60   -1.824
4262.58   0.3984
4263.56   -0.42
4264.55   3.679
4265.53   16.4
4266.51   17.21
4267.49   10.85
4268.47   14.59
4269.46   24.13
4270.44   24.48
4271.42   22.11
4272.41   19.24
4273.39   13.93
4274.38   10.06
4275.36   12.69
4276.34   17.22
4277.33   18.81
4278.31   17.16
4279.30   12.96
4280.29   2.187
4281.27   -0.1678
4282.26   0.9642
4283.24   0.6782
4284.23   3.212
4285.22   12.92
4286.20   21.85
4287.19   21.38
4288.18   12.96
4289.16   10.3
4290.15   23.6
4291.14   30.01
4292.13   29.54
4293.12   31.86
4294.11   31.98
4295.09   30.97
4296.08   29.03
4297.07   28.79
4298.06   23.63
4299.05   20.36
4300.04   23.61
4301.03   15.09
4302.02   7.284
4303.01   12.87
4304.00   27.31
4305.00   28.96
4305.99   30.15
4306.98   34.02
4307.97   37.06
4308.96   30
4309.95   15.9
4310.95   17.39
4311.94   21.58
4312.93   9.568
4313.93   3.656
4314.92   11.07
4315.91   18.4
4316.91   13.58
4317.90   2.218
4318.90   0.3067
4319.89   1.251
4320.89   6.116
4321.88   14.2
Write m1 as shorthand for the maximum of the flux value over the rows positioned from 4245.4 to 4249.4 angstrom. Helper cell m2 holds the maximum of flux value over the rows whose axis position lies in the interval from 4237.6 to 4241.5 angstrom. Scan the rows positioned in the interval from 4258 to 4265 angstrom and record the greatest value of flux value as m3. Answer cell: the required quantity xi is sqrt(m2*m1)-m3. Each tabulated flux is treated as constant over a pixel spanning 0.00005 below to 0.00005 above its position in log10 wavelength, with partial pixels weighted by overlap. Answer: 6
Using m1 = 22.53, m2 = 28.09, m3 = 19.64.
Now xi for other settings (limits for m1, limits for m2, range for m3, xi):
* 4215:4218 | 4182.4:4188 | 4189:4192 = -3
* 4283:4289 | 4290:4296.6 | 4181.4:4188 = -4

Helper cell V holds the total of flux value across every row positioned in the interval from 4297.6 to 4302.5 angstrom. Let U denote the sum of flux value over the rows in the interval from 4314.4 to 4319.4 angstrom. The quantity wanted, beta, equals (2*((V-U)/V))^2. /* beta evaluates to 1.0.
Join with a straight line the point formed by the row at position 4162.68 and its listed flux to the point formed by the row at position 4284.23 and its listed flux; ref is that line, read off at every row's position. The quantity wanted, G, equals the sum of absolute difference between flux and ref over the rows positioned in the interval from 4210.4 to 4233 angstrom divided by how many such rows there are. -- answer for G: 11.5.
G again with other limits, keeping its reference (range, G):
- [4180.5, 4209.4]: 25.1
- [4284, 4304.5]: 17.9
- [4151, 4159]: 14.2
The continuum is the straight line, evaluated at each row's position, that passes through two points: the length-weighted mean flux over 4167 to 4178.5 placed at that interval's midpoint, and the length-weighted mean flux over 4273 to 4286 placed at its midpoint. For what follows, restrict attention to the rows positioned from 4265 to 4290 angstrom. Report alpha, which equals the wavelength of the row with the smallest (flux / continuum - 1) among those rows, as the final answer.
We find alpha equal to 4281.27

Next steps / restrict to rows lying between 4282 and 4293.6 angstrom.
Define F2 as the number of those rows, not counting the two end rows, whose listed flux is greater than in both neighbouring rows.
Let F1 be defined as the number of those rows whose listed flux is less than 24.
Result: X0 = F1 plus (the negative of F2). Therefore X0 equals 7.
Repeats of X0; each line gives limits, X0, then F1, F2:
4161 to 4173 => 9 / 11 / 2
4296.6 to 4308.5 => 5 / 6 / 1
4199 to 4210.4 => 2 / 4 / 2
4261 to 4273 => 7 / 10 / 3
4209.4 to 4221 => 9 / 11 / 2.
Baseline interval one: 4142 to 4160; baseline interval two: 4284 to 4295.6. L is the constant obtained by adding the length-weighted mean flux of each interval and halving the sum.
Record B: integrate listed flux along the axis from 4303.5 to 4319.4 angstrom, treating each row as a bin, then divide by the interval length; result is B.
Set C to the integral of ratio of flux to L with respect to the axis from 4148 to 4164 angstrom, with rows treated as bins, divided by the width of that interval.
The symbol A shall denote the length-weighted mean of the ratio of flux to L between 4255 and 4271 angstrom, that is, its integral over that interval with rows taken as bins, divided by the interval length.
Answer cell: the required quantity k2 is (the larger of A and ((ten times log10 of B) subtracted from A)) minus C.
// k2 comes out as 0.2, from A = 0.7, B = 18.8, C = 0.46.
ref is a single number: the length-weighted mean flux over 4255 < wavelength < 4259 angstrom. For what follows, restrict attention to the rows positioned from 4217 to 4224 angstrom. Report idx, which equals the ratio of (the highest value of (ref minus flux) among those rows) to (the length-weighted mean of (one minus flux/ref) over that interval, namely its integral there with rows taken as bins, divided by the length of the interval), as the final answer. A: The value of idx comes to 134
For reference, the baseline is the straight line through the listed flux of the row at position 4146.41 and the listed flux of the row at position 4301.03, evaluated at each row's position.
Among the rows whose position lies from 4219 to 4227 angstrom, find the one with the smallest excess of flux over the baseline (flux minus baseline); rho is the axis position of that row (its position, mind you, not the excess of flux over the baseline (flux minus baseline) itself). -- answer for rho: 4219.61 angstrom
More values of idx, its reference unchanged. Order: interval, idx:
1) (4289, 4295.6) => -15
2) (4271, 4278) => 74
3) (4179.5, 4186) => 15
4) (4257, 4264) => 34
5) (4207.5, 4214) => 99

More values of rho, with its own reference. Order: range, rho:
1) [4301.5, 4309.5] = 4302.02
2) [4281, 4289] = 4281.27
